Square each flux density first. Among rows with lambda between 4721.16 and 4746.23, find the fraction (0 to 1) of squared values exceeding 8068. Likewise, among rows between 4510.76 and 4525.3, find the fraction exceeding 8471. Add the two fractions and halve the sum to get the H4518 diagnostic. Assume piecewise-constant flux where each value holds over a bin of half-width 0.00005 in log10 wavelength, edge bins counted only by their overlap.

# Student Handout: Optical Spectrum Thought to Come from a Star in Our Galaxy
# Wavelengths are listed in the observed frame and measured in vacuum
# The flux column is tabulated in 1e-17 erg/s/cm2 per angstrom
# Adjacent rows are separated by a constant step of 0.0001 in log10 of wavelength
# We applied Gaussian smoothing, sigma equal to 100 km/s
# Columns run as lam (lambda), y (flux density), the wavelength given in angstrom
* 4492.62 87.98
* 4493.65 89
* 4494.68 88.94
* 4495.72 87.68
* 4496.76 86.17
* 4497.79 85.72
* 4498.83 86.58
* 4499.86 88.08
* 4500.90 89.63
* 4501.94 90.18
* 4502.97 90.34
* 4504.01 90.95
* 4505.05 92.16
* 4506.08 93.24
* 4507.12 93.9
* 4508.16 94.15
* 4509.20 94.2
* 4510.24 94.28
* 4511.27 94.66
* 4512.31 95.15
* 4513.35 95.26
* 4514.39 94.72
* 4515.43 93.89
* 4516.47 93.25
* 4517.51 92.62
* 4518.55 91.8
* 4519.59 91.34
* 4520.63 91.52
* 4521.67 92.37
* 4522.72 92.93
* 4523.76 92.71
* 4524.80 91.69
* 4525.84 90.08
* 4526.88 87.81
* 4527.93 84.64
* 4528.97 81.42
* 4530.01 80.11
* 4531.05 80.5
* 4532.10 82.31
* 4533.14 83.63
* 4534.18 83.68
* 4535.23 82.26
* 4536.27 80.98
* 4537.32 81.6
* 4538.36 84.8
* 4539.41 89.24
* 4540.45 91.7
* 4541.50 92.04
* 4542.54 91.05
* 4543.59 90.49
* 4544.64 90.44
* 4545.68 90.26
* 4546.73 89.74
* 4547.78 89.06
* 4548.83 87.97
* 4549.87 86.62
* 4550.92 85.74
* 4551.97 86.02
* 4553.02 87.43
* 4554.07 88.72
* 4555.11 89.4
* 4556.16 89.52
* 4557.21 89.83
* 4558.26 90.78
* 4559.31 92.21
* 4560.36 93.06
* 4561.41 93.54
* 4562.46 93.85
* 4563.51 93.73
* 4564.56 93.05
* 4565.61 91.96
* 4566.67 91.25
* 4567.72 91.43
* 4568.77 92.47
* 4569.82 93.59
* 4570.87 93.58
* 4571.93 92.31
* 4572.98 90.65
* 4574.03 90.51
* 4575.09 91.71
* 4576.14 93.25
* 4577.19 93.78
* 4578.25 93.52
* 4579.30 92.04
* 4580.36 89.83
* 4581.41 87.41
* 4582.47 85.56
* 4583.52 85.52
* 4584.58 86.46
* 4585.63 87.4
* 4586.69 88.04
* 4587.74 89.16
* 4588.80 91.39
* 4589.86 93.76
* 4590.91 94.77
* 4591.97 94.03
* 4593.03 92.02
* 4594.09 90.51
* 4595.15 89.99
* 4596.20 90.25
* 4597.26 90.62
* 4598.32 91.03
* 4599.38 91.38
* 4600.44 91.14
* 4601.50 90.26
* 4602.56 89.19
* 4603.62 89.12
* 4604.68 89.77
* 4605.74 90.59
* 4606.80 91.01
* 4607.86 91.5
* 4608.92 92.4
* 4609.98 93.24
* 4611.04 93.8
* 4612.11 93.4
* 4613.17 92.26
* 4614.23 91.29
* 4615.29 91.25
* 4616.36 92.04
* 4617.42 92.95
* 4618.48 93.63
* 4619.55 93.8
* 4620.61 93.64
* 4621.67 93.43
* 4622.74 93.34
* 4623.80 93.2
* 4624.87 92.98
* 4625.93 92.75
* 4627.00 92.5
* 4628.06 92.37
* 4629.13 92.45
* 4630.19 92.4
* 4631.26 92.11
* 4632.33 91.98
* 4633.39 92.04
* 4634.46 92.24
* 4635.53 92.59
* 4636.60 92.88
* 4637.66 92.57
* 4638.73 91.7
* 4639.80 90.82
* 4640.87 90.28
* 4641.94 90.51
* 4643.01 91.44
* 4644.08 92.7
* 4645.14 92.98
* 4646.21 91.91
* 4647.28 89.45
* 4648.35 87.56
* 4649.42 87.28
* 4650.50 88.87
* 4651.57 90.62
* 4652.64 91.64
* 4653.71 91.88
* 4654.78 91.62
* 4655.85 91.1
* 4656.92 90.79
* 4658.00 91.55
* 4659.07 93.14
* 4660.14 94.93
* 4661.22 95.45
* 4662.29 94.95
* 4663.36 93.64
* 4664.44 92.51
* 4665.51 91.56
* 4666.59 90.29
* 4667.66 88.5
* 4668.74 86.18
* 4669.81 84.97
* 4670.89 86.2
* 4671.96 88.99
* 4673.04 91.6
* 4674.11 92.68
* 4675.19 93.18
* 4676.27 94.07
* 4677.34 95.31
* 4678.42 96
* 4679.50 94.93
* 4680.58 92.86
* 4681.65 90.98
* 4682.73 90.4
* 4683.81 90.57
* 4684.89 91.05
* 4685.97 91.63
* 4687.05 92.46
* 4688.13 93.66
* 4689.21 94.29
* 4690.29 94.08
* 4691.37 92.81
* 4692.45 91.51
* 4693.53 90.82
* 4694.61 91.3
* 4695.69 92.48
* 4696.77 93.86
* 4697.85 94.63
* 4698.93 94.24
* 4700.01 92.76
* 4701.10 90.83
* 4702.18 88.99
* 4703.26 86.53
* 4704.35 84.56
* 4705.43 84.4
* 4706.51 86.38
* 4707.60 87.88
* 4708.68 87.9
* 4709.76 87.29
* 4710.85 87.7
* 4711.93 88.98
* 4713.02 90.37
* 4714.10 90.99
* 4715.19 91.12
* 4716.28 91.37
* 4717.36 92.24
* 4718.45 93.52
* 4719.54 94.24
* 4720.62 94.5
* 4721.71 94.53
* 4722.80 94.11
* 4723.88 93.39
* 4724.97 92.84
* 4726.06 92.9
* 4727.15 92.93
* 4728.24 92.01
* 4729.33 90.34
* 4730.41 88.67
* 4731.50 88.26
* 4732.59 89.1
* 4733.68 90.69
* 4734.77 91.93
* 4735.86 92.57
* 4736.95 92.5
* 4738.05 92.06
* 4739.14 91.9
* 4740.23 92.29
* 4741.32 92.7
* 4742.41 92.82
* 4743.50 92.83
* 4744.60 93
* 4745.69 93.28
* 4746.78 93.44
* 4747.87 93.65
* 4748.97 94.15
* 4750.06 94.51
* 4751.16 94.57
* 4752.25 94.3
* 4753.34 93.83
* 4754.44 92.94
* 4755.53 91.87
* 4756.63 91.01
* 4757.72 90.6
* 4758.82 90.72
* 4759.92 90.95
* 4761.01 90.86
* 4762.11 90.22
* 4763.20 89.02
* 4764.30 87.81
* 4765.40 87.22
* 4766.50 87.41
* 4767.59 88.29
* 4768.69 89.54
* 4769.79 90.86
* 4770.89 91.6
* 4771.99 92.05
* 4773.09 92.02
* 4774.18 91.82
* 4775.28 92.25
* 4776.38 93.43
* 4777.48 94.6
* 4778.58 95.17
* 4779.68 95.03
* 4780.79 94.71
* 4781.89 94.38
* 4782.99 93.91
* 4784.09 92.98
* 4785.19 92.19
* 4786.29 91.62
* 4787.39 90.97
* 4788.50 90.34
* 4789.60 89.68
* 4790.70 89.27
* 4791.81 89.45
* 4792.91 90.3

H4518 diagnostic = 0.79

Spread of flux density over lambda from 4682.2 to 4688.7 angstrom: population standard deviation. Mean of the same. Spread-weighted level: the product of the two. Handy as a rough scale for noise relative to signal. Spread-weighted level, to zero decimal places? 104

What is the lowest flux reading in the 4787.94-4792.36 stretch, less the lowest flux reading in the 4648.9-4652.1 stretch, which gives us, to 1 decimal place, 2.0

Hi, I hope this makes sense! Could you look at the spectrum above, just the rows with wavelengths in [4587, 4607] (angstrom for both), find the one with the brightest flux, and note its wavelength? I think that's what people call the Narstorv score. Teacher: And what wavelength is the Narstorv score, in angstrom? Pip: 4590.91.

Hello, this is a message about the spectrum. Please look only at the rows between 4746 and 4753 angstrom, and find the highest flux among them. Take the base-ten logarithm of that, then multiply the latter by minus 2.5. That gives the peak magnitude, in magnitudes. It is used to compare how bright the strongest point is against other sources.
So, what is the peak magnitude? -4.94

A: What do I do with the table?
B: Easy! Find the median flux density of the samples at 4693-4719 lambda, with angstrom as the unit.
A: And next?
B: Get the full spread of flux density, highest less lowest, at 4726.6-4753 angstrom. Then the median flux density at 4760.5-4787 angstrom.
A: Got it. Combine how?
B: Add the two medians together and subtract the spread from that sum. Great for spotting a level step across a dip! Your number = 176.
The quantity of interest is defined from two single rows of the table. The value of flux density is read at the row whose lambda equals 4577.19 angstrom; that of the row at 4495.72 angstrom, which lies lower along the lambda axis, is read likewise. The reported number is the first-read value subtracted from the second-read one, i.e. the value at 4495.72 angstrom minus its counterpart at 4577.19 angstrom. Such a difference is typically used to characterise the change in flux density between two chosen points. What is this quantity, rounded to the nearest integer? -6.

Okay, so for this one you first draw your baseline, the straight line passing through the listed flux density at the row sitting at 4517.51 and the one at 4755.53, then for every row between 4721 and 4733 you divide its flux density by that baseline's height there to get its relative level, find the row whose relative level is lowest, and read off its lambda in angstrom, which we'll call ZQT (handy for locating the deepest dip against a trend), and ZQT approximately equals 4731.50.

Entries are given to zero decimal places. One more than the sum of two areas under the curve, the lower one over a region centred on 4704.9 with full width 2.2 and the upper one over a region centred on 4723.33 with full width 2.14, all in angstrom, 388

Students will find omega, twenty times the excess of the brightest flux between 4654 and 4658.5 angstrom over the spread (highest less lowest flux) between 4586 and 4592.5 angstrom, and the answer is 1698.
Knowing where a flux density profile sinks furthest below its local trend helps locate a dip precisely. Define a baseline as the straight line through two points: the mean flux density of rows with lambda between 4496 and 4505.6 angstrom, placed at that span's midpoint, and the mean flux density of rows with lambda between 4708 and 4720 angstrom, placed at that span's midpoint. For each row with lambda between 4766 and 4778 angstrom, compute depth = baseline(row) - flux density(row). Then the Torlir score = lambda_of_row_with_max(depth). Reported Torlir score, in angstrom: 4766.50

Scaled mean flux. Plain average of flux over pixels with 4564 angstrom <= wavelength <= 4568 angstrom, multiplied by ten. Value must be 919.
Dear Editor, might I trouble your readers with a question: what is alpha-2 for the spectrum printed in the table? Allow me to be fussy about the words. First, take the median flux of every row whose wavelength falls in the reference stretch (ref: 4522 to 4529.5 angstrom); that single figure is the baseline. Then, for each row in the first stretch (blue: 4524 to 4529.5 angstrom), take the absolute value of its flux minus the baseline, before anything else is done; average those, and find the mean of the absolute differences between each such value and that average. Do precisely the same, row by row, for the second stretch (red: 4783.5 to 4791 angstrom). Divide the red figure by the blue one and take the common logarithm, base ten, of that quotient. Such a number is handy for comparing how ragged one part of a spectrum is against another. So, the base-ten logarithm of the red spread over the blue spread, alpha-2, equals -0.55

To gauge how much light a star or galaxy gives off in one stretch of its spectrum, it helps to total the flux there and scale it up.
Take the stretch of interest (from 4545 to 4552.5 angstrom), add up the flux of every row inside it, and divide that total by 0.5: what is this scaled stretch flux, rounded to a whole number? 1231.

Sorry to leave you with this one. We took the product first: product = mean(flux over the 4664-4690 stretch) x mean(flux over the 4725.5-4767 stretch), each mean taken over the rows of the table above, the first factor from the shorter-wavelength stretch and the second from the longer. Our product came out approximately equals 8380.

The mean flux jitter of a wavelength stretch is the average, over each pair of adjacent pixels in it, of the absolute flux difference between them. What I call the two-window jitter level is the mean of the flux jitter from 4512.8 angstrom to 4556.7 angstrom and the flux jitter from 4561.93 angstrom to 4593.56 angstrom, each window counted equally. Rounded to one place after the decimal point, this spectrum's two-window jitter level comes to 1.1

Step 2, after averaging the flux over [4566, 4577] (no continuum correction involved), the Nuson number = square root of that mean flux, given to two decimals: 9.60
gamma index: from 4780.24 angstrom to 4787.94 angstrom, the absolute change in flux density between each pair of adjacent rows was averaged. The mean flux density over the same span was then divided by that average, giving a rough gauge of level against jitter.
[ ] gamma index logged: 149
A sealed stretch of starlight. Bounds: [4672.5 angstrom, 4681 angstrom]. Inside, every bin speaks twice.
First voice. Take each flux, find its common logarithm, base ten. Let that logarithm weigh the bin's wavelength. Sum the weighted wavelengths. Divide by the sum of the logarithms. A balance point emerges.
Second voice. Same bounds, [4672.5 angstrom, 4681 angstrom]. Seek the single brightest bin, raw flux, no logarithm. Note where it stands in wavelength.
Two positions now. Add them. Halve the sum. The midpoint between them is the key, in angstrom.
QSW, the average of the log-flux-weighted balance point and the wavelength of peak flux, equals 4677.6 angstrom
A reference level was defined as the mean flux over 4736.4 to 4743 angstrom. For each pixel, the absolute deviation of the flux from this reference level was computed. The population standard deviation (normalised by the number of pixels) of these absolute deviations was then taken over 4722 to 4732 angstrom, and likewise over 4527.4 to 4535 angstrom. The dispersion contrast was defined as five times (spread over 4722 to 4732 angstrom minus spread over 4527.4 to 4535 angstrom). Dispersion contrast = -1.3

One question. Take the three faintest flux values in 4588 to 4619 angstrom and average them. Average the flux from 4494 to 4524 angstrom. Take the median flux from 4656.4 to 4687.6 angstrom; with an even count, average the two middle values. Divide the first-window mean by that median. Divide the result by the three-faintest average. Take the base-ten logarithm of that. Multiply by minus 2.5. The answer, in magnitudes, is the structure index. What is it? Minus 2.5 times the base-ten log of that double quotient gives 4.88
